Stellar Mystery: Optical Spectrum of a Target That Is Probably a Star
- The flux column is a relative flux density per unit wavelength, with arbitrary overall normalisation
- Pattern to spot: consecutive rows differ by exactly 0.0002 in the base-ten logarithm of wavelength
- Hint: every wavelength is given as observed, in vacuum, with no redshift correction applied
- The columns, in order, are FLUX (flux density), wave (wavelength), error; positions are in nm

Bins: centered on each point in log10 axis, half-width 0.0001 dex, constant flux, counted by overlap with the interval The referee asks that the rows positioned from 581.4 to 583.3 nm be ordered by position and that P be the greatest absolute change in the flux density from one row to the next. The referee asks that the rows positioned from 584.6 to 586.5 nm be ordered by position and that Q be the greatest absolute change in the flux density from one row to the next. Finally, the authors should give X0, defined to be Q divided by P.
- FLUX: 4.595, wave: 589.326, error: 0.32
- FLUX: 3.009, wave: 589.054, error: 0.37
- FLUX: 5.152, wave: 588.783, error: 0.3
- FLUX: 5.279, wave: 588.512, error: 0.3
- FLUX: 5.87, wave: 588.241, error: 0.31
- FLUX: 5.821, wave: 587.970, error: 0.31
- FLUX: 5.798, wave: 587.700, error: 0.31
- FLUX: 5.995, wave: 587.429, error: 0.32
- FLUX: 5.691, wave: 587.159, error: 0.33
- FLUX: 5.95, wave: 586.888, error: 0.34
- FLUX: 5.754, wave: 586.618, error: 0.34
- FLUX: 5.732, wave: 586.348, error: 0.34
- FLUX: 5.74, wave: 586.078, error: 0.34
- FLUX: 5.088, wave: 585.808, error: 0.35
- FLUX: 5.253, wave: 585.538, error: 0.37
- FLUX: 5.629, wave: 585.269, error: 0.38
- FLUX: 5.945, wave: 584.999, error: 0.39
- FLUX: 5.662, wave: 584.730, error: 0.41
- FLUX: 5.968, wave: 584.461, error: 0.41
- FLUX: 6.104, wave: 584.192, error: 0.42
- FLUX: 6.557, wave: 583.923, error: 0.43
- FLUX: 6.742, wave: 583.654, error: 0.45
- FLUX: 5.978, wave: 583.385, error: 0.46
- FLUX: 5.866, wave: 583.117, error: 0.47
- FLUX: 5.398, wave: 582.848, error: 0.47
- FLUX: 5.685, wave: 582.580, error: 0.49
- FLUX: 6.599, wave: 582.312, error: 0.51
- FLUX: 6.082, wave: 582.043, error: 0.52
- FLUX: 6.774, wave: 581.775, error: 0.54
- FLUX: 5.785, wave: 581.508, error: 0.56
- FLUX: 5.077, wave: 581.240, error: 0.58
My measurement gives 0.7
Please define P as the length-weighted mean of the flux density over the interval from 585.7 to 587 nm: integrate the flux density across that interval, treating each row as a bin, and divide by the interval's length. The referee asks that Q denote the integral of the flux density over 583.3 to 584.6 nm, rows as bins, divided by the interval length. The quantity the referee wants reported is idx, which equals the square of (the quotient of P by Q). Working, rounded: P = 5.66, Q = 6.3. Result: 0.81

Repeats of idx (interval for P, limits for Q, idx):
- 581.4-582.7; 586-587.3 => 1.15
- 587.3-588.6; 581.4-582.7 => 0.87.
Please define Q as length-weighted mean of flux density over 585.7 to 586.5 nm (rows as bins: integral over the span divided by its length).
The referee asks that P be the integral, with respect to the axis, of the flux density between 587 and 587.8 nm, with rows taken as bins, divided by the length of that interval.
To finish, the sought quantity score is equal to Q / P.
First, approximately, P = 5.8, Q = 5.5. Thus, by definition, 0.95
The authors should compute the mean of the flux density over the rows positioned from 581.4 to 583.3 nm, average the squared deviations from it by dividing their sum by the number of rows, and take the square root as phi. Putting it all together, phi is 0.46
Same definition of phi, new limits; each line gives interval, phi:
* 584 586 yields 0.35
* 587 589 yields 0.29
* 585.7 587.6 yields 0.27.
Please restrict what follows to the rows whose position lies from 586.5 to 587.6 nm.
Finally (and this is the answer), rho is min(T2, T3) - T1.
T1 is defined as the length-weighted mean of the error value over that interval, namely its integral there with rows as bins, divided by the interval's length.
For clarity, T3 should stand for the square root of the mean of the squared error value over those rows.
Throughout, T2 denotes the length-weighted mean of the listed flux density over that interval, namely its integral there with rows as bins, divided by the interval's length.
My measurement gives 0.0011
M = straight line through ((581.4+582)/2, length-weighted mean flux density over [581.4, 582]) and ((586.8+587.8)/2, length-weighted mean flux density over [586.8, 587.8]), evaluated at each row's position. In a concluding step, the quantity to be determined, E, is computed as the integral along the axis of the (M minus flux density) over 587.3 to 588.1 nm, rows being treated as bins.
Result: -0.04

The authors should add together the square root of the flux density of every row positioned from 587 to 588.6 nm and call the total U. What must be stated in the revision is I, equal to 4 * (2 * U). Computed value 115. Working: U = 14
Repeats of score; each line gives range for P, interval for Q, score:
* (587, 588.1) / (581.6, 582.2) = 1.10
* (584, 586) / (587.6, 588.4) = 1.02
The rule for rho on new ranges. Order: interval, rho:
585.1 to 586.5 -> -0.0002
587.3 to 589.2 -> 0.0008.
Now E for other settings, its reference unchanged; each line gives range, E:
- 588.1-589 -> 0.49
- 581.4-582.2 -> 0.03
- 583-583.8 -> -0.05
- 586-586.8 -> 0.13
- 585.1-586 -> 0.55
